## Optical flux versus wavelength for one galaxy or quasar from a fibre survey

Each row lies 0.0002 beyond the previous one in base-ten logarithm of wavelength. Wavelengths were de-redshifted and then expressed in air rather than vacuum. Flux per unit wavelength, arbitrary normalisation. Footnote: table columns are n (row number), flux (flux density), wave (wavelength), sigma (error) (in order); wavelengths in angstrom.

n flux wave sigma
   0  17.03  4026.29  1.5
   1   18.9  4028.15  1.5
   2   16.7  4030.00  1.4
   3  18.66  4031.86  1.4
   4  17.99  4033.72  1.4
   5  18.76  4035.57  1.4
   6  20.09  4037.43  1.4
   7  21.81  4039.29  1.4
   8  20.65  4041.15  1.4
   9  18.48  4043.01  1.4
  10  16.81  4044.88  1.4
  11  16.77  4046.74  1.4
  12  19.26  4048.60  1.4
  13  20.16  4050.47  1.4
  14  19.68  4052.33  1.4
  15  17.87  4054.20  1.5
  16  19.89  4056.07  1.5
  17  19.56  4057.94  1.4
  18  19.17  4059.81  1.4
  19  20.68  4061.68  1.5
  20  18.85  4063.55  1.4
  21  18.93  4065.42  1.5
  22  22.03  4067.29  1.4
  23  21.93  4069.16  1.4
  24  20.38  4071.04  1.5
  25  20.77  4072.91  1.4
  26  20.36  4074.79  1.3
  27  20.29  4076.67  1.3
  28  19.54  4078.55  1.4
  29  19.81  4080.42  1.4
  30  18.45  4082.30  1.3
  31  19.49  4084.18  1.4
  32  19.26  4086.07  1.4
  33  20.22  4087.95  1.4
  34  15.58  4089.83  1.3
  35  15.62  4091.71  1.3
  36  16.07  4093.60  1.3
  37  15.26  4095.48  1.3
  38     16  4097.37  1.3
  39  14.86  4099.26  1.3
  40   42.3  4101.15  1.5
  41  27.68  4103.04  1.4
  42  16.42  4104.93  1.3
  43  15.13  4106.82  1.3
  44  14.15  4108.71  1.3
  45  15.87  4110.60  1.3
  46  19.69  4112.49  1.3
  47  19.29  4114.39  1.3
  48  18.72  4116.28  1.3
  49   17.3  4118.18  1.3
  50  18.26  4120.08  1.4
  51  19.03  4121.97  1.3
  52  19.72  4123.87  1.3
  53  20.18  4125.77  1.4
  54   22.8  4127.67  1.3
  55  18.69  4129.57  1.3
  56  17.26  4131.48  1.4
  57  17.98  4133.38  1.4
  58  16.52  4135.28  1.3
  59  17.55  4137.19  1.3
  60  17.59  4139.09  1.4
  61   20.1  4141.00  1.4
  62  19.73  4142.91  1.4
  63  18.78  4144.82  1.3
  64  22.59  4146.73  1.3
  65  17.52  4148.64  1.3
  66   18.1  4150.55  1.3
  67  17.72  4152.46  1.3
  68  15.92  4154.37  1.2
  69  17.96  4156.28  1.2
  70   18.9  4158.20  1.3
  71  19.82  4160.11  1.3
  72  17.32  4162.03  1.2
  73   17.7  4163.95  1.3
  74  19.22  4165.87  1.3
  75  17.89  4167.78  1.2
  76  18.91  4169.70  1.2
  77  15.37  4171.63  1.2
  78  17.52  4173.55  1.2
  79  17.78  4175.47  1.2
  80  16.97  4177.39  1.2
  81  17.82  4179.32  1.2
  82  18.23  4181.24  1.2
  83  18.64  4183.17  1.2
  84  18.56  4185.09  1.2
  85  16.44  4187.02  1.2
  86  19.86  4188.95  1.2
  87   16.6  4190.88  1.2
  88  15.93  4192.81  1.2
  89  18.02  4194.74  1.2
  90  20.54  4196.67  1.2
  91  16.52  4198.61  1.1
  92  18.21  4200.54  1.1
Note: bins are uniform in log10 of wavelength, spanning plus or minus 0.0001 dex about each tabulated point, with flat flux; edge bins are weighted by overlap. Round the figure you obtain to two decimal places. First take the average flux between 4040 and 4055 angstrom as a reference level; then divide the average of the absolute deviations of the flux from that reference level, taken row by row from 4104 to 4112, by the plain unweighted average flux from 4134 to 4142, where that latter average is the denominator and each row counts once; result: 0.18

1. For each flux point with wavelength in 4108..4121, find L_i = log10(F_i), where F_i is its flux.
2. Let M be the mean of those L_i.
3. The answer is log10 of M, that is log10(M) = 0.095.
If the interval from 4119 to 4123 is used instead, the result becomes 0.104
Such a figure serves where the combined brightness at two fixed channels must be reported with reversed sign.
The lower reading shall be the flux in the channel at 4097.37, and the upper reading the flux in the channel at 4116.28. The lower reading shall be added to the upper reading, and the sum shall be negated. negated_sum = -34.7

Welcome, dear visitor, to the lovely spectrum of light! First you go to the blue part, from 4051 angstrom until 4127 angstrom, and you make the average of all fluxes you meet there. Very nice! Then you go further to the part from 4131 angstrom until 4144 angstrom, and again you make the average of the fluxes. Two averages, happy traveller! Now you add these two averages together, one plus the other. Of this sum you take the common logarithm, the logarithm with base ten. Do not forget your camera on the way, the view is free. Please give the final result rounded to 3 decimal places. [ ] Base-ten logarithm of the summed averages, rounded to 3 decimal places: 1.574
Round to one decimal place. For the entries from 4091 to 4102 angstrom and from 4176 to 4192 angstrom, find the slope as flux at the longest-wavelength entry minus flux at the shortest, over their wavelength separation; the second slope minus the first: -2.9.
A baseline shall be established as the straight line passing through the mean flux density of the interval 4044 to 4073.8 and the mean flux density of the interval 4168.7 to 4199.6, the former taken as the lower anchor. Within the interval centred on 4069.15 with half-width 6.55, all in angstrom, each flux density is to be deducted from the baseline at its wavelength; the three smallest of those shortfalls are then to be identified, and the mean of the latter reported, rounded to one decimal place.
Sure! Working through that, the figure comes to -2.2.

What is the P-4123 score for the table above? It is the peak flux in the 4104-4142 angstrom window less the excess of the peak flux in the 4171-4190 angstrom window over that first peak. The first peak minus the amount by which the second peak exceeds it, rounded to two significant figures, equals 26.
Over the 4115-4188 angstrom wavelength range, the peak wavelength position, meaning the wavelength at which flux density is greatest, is 4127.67 angstrom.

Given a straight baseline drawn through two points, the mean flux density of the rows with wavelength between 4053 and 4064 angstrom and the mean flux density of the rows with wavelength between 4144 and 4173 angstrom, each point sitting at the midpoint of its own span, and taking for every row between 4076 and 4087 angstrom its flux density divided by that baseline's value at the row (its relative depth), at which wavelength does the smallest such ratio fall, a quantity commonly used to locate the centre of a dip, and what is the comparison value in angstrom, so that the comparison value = 4082.30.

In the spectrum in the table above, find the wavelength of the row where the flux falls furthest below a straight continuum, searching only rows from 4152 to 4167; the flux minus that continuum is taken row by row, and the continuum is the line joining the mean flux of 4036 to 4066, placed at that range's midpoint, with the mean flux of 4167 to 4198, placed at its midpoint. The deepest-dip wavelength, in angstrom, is 4154.37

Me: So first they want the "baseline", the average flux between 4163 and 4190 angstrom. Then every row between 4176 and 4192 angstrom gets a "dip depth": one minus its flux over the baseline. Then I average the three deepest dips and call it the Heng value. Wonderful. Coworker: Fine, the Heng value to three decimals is 0.070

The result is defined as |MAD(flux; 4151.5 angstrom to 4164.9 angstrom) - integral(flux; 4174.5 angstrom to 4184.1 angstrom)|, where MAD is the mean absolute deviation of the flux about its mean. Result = 171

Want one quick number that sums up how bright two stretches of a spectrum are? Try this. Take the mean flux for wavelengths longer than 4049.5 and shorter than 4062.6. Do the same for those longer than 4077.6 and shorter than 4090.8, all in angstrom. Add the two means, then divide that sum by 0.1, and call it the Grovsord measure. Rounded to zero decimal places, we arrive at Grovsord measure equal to 385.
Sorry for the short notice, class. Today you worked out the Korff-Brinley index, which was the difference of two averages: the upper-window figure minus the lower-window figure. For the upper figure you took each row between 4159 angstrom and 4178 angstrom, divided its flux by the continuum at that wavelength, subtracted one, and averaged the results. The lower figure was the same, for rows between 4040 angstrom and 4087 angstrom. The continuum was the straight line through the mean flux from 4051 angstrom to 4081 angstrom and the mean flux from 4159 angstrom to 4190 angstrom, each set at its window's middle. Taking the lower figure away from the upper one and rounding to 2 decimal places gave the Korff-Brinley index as 0.01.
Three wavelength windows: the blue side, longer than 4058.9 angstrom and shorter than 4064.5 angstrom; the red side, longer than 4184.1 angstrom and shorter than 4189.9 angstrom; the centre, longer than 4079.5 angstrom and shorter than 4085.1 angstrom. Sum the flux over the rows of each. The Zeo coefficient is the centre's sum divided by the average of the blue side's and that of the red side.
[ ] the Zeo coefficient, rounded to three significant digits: 1.02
